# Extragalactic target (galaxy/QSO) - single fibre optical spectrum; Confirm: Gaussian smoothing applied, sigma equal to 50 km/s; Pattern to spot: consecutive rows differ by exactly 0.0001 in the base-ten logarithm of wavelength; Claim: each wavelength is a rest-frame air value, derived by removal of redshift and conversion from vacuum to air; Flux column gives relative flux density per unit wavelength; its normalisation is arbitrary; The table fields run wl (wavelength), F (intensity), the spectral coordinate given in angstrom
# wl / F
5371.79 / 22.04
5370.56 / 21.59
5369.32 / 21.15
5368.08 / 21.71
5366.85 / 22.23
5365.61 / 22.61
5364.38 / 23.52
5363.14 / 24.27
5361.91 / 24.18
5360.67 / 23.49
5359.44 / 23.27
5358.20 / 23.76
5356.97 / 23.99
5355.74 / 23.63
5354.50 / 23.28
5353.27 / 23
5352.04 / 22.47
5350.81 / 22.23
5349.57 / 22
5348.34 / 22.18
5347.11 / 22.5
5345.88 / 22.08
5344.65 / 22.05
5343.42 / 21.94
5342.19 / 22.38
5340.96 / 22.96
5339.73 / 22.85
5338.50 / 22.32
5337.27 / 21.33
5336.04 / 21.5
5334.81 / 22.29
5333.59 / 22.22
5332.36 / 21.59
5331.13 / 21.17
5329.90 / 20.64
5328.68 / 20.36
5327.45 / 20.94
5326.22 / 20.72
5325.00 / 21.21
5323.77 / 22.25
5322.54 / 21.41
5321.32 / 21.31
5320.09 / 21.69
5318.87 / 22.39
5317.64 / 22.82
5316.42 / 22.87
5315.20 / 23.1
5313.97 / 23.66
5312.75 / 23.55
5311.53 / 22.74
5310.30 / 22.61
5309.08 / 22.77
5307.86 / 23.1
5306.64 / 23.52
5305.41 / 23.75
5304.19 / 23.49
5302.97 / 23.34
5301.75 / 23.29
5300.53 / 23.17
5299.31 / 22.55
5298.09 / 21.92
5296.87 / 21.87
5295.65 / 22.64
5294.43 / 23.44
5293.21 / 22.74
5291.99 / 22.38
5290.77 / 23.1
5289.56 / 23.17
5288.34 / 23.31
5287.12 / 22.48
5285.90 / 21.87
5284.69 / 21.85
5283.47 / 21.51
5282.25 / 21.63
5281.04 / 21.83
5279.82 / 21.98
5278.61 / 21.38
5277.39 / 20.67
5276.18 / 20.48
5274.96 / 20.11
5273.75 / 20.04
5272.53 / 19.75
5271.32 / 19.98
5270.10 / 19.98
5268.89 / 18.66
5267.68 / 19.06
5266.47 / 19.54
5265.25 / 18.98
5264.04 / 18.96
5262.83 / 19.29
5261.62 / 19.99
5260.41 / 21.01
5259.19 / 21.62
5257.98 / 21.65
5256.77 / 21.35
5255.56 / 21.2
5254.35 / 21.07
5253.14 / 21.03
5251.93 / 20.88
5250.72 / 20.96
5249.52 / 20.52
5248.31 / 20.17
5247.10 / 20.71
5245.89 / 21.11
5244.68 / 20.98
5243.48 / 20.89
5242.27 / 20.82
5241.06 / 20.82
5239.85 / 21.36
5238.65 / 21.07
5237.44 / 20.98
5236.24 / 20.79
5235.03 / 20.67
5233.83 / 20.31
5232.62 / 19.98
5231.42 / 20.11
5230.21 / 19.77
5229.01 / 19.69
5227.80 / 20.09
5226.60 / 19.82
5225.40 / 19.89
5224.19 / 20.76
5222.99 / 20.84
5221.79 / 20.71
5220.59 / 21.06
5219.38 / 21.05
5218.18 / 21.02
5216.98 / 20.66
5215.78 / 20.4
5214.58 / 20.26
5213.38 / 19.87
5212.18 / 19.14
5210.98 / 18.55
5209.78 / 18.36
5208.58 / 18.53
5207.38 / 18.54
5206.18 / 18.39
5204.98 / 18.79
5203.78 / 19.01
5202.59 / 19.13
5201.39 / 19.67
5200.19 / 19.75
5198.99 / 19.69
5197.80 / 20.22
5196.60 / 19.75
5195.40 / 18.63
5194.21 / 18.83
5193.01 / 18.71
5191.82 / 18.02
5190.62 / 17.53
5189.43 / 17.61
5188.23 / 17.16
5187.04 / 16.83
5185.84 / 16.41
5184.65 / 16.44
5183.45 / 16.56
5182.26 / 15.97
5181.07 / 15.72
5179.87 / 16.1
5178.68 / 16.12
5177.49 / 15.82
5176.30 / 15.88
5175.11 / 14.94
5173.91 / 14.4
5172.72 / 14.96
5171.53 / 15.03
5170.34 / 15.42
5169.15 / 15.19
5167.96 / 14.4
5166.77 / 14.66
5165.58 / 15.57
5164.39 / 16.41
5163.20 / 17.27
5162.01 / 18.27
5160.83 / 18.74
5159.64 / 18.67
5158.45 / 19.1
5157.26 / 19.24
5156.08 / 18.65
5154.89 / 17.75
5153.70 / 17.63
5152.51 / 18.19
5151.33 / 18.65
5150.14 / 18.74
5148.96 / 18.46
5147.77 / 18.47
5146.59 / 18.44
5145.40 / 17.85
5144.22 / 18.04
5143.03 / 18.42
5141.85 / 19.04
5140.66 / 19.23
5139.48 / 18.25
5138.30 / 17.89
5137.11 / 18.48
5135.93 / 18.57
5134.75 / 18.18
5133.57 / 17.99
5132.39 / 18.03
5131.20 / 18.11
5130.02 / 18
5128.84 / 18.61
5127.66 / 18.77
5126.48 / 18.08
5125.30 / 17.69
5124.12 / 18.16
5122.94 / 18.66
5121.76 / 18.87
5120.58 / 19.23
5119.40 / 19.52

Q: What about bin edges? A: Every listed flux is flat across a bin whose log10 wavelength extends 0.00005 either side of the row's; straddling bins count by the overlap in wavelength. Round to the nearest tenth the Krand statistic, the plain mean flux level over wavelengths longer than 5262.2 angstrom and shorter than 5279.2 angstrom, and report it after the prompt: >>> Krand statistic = 19.8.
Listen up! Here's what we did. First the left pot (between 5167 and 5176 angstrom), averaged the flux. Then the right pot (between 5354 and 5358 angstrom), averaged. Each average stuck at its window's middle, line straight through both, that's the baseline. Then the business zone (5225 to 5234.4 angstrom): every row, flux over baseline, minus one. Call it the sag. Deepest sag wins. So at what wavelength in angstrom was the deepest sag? 5229.01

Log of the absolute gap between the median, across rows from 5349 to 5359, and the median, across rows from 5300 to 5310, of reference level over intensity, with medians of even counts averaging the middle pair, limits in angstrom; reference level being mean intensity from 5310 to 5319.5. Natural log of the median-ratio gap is -4.9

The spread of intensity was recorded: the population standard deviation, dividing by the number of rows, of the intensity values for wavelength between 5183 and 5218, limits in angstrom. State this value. 1.2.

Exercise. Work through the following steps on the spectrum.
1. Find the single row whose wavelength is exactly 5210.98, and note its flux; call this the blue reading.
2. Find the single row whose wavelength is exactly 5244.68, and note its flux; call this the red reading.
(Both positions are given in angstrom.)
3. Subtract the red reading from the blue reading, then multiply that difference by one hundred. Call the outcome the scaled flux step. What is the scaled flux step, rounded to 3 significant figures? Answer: -243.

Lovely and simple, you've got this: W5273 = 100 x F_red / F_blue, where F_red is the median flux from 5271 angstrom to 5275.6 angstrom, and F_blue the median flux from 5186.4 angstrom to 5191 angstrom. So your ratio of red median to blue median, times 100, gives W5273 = 115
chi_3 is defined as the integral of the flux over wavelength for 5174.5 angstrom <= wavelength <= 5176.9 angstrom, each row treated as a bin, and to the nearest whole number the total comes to 37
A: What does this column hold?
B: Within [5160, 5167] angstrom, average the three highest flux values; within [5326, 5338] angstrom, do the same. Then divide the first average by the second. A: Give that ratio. 0.82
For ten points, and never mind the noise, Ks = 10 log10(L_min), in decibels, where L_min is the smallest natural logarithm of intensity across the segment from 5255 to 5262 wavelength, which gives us 4.76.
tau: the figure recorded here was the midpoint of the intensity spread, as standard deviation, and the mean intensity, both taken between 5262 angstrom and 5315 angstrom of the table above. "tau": 11.7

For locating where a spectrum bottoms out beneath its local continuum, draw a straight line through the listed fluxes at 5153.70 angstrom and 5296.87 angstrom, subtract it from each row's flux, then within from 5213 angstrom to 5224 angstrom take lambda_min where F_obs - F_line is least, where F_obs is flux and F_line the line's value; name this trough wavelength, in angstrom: 5213.38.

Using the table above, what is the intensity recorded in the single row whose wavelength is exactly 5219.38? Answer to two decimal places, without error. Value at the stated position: 21.05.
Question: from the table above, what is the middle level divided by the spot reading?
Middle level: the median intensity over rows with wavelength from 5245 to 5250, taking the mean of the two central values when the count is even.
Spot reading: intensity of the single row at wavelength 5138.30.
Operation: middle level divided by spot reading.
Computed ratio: 1.15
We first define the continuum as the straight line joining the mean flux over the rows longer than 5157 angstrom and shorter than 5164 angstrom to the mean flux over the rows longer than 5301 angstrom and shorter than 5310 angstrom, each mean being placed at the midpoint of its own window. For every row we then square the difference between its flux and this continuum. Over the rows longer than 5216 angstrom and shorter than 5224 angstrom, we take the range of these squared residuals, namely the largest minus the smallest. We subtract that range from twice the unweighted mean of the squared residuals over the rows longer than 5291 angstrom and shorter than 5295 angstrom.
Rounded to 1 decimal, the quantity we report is 0.0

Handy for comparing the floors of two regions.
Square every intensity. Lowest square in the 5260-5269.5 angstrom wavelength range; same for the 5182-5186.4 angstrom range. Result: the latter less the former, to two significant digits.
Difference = -93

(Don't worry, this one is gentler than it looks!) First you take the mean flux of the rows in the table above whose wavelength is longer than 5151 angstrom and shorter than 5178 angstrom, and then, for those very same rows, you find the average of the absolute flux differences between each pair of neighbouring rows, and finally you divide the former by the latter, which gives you 33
